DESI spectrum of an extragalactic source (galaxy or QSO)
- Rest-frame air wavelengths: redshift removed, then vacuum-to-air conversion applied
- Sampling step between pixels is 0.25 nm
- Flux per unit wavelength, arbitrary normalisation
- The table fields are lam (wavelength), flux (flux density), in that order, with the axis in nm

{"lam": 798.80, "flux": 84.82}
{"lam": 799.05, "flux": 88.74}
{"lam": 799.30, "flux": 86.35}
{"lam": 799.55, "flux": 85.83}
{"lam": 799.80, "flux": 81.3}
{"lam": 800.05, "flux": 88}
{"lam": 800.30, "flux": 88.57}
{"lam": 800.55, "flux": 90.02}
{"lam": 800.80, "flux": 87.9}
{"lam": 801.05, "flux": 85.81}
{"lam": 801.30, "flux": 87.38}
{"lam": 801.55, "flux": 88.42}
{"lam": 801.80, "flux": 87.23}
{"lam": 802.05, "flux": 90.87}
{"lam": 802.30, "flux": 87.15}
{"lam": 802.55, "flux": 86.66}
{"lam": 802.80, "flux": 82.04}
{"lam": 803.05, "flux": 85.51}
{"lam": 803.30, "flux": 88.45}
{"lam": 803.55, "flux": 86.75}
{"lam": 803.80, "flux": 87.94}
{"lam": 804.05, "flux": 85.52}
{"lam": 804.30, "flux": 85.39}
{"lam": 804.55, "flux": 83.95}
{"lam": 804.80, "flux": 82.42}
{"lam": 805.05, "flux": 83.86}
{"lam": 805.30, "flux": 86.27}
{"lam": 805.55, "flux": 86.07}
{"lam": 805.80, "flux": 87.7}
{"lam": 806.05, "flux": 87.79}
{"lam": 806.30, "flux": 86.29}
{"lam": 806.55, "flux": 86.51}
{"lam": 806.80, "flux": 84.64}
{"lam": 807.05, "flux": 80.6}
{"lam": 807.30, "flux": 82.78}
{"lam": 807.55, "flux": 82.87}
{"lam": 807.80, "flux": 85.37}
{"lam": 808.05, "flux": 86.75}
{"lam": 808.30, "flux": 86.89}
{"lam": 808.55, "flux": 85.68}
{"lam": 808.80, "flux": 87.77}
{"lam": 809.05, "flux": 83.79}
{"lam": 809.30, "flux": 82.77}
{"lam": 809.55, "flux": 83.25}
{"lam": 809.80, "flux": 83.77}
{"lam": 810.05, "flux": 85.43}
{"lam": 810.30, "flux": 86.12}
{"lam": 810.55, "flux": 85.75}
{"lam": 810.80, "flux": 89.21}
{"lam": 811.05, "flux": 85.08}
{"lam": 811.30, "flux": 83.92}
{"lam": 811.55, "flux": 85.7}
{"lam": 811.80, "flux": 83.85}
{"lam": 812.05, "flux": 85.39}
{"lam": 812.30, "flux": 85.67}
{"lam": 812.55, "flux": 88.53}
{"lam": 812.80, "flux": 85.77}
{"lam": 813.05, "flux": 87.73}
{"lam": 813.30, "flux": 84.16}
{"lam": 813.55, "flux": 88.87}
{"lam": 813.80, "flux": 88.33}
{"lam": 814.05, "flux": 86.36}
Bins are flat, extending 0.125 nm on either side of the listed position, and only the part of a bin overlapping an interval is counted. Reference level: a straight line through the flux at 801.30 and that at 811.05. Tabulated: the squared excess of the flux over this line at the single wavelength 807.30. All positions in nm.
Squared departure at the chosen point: 10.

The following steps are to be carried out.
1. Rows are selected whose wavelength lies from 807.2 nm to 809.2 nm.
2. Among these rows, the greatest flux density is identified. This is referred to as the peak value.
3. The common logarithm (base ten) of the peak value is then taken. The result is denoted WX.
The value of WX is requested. 1.94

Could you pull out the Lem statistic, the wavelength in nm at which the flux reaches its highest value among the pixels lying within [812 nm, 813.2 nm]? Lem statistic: 812.55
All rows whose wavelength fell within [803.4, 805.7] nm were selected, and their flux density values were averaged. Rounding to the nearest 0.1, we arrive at 85.4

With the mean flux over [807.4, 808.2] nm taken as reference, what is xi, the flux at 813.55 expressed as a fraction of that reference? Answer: 1.05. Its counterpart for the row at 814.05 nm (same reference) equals 1.02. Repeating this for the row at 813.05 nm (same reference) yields 1.03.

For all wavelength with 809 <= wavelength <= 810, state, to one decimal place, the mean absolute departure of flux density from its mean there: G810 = 0.4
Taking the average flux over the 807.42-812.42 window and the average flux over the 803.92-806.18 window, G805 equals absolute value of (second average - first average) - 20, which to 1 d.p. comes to -19.8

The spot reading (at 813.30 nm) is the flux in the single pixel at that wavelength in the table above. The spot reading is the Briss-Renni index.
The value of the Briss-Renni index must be 84.16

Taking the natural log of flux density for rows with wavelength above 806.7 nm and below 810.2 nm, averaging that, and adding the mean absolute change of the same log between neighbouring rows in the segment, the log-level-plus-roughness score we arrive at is 4.46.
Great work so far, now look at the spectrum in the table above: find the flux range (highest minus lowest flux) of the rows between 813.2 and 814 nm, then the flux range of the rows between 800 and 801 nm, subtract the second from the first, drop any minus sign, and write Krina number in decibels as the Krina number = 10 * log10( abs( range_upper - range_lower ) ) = 4.1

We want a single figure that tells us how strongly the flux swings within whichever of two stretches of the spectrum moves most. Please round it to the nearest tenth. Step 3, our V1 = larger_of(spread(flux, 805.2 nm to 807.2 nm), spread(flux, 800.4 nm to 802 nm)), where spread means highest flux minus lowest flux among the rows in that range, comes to 7.2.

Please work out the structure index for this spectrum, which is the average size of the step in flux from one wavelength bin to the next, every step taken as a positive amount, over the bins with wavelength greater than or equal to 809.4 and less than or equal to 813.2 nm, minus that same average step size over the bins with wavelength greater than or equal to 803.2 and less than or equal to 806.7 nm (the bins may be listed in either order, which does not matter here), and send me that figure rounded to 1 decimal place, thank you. 0.6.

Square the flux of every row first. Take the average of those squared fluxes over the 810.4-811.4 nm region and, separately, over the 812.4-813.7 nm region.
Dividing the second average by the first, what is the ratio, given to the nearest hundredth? 1.02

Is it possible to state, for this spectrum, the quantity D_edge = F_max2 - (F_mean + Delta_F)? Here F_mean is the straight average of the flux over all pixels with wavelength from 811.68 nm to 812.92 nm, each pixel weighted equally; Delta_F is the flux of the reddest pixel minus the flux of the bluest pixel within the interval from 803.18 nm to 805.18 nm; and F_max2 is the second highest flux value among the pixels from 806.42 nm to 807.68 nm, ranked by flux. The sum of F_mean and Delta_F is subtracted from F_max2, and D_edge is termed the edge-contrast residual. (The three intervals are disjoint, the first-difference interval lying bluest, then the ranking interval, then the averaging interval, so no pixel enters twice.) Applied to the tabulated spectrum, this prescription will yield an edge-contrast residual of 3.4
